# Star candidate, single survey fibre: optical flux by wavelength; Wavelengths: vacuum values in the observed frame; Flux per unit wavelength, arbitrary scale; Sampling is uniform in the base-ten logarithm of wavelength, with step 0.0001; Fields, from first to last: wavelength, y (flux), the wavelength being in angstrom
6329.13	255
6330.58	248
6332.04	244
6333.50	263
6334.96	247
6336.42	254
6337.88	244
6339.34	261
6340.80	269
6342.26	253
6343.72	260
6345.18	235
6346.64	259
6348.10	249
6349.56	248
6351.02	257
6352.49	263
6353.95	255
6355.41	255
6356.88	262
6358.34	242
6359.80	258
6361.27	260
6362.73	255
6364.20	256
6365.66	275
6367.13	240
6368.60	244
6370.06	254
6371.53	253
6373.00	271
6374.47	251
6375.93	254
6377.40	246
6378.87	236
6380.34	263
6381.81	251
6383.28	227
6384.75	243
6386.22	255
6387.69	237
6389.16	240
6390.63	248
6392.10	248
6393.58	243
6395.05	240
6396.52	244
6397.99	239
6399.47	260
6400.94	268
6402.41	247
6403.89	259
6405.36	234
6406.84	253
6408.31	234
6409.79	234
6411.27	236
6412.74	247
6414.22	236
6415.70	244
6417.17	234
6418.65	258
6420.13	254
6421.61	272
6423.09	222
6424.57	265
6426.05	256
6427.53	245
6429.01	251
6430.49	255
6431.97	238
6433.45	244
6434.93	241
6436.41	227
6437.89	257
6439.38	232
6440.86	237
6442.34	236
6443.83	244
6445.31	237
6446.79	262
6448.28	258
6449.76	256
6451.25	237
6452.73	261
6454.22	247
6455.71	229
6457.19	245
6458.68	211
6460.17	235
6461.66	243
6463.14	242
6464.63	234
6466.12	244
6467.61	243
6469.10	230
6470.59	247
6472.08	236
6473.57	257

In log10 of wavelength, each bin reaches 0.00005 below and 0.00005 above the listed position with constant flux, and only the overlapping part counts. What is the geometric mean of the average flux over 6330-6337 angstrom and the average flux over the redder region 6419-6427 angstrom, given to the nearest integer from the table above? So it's 252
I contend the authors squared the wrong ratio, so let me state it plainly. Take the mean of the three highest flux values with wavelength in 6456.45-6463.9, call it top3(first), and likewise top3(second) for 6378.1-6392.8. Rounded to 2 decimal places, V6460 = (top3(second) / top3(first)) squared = 1.11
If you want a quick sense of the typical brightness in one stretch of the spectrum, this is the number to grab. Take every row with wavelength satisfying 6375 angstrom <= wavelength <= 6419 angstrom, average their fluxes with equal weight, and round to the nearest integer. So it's 245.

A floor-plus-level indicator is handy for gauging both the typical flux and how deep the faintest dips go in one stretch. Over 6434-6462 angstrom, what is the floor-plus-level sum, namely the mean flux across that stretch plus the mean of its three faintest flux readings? 464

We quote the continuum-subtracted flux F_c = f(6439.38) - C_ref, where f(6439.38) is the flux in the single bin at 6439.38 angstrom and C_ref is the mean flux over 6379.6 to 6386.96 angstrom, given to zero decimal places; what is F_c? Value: -16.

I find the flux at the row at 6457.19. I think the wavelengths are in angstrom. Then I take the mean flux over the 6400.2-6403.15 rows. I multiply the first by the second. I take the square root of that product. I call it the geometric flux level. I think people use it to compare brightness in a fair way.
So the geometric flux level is 251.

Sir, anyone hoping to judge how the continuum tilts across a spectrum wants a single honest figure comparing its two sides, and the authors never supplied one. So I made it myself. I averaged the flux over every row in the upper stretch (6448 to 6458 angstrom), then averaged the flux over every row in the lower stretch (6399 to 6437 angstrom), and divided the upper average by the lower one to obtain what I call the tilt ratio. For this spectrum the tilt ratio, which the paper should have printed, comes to 1.00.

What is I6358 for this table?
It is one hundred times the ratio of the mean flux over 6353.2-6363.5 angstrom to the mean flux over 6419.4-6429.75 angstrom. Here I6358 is 101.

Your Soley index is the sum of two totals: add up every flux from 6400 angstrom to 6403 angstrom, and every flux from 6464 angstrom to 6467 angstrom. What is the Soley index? 993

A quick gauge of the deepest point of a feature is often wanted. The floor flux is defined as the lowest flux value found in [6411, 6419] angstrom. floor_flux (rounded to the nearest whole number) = 234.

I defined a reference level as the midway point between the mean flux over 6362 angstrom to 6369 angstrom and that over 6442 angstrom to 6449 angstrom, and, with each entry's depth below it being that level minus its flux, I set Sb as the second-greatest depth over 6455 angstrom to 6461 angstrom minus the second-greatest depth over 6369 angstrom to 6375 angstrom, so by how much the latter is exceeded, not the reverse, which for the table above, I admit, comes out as 24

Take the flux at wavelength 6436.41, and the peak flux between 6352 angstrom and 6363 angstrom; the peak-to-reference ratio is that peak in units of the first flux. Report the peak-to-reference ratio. 1.16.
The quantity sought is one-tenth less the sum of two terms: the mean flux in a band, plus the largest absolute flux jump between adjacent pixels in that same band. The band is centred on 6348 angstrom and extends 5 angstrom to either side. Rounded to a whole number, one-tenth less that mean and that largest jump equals -278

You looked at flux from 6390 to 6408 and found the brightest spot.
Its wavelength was 6400.94 angstrom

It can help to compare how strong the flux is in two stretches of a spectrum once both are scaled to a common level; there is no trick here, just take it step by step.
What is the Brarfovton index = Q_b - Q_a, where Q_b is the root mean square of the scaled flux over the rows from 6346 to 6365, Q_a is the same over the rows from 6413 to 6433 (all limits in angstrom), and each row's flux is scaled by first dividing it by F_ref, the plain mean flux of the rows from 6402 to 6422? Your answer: 0.027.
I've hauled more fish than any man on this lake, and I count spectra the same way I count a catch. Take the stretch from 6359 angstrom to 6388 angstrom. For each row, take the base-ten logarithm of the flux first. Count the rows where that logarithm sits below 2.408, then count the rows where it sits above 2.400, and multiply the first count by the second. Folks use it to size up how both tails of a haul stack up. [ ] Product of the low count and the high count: 154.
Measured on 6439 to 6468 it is 64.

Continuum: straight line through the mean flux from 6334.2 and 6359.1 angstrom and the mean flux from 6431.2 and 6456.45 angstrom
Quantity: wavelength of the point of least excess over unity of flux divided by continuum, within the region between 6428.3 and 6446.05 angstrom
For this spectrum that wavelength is 6436.41 angstrom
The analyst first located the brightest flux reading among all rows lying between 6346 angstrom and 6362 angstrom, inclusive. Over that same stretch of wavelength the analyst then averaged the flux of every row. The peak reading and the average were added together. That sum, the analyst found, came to 518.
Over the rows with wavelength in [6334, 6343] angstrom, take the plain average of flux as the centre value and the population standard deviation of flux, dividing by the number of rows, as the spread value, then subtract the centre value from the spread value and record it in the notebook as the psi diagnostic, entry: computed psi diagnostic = -246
